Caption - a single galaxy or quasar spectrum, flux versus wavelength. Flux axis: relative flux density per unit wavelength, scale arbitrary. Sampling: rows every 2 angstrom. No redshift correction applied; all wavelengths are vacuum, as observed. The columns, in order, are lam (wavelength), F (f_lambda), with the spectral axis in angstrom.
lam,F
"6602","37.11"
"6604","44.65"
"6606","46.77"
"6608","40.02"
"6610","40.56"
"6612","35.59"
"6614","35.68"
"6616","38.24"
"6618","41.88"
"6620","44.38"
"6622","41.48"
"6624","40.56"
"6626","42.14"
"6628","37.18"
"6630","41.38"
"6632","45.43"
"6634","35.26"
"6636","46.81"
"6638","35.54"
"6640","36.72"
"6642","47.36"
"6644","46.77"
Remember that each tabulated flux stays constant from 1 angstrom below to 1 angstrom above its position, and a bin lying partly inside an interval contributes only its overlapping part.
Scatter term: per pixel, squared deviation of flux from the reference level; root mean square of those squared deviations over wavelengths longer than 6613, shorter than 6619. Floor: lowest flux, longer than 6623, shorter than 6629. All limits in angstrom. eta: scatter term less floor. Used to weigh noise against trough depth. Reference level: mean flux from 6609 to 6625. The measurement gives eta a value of -27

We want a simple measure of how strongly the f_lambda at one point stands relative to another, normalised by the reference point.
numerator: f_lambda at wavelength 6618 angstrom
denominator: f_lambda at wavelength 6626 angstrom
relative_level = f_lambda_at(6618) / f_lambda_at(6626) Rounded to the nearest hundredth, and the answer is 0.99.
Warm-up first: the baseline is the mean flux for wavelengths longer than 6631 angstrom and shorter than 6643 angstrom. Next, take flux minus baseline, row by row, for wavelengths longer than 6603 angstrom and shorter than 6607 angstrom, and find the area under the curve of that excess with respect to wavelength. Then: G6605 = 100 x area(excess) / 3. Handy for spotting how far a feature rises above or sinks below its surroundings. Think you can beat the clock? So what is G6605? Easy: 603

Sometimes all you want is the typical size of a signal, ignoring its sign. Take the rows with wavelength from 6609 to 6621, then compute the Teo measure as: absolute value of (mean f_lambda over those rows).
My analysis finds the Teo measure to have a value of 39.4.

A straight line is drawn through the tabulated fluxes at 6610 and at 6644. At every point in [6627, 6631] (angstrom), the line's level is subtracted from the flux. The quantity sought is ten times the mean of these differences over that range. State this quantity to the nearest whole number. -48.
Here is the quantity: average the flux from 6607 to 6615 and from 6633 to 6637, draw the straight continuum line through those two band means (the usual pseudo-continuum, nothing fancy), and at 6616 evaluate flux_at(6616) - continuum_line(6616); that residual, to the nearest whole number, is 0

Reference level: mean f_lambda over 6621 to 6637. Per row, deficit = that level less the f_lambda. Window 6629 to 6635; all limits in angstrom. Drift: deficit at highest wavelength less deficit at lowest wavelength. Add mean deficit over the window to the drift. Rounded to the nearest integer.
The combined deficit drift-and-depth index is 7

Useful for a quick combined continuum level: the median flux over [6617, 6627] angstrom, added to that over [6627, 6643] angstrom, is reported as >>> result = 81.2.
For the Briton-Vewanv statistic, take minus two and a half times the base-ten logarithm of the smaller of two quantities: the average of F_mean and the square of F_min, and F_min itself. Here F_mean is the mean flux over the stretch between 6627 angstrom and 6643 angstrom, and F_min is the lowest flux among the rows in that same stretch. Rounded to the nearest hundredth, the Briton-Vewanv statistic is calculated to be -3.87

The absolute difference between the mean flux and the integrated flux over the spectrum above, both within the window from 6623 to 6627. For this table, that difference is 124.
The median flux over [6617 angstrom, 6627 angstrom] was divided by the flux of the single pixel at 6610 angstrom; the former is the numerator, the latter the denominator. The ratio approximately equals 1.03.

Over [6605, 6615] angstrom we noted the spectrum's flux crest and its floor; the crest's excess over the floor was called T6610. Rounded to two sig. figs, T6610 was 11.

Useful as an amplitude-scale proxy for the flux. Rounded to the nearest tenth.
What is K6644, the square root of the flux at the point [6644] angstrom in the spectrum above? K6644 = 6.8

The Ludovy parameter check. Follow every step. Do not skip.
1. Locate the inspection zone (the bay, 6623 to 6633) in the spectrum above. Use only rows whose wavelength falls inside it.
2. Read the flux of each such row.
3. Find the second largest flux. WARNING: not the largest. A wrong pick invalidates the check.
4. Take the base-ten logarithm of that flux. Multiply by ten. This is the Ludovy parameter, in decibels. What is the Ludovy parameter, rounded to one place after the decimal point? 16.2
